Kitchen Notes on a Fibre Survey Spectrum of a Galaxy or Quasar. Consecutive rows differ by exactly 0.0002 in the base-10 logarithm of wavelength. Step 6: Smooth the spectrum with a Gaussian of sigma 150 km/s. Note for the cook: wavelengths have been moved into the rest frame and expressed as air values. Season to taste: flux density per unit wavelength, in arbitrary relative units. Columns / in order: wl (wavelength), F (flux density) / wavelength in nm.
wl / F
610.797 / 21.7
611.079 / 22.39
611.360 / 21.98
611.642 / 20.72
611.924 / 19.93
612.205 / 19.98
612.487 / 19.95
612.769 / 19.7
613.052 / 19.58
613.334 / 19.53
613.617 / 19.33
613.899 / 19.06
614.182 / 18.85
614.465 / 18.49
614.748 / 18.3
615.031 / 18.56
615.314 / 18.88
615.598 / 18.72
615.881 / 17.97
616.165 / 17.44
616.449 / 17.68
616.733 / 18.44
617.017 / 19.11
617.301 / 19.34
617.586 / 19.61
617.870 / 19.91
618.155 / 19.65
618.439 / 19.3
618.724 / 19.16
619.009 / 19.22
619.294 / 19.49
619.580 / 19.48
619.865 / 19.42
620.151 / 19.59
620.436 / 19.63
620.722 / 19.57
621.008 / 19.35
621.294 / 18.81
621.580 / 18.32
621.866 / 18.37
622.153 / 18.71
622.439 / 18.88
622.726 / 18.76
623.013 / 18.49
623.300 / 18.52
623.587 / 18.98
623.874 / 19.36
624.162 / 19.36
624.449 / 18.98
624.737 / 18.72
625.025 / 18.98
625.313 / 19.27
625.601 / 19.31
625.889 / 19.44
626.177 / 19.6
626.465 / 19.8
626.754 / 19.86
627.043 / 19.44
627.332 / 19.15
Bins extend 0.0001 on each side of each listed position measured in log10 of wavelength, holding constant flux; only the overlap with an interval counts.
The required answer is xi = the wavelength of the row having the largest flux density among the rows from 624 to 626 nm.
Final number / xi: 625.889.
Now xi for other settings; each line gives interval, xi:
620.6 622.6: 620.722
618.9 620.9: 620.436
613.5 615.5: 613.617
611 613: 611.079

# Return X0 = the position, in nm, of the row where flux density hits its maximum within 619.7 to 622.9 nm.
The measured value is 620.436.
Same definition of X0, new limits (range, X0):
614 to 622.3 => 617.870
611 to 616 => 611.079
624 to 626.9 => 626.754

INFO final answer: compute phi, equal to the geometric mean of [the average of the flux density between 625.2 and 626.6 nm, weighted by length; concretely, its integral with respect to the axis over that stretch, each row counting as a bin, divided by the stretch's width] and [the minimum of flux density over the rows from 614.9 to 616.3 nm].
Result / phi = 18.4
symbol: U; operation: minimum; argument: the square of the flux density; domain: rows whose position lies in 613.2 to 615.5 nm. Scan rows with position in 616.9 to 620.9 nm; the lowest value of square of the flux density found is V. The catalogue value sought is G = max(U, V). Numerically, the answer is 365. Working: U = 335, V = 365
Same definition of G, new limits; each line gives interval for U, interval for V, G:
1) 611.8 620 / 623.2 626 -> 343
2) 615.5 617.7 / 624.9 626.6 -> 360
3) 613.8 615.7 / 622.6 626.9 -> 342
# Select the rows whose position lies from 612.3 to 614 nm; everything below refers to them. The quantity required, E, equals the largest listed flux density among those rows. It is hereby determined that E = 19.95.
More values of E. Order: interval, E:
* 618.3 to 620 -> 19.49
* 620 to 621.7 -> 19.63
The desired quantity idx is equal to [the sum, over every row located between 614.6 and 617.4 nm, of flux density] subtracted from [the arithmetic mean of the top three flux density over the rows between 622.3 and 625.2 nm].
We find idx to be -165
